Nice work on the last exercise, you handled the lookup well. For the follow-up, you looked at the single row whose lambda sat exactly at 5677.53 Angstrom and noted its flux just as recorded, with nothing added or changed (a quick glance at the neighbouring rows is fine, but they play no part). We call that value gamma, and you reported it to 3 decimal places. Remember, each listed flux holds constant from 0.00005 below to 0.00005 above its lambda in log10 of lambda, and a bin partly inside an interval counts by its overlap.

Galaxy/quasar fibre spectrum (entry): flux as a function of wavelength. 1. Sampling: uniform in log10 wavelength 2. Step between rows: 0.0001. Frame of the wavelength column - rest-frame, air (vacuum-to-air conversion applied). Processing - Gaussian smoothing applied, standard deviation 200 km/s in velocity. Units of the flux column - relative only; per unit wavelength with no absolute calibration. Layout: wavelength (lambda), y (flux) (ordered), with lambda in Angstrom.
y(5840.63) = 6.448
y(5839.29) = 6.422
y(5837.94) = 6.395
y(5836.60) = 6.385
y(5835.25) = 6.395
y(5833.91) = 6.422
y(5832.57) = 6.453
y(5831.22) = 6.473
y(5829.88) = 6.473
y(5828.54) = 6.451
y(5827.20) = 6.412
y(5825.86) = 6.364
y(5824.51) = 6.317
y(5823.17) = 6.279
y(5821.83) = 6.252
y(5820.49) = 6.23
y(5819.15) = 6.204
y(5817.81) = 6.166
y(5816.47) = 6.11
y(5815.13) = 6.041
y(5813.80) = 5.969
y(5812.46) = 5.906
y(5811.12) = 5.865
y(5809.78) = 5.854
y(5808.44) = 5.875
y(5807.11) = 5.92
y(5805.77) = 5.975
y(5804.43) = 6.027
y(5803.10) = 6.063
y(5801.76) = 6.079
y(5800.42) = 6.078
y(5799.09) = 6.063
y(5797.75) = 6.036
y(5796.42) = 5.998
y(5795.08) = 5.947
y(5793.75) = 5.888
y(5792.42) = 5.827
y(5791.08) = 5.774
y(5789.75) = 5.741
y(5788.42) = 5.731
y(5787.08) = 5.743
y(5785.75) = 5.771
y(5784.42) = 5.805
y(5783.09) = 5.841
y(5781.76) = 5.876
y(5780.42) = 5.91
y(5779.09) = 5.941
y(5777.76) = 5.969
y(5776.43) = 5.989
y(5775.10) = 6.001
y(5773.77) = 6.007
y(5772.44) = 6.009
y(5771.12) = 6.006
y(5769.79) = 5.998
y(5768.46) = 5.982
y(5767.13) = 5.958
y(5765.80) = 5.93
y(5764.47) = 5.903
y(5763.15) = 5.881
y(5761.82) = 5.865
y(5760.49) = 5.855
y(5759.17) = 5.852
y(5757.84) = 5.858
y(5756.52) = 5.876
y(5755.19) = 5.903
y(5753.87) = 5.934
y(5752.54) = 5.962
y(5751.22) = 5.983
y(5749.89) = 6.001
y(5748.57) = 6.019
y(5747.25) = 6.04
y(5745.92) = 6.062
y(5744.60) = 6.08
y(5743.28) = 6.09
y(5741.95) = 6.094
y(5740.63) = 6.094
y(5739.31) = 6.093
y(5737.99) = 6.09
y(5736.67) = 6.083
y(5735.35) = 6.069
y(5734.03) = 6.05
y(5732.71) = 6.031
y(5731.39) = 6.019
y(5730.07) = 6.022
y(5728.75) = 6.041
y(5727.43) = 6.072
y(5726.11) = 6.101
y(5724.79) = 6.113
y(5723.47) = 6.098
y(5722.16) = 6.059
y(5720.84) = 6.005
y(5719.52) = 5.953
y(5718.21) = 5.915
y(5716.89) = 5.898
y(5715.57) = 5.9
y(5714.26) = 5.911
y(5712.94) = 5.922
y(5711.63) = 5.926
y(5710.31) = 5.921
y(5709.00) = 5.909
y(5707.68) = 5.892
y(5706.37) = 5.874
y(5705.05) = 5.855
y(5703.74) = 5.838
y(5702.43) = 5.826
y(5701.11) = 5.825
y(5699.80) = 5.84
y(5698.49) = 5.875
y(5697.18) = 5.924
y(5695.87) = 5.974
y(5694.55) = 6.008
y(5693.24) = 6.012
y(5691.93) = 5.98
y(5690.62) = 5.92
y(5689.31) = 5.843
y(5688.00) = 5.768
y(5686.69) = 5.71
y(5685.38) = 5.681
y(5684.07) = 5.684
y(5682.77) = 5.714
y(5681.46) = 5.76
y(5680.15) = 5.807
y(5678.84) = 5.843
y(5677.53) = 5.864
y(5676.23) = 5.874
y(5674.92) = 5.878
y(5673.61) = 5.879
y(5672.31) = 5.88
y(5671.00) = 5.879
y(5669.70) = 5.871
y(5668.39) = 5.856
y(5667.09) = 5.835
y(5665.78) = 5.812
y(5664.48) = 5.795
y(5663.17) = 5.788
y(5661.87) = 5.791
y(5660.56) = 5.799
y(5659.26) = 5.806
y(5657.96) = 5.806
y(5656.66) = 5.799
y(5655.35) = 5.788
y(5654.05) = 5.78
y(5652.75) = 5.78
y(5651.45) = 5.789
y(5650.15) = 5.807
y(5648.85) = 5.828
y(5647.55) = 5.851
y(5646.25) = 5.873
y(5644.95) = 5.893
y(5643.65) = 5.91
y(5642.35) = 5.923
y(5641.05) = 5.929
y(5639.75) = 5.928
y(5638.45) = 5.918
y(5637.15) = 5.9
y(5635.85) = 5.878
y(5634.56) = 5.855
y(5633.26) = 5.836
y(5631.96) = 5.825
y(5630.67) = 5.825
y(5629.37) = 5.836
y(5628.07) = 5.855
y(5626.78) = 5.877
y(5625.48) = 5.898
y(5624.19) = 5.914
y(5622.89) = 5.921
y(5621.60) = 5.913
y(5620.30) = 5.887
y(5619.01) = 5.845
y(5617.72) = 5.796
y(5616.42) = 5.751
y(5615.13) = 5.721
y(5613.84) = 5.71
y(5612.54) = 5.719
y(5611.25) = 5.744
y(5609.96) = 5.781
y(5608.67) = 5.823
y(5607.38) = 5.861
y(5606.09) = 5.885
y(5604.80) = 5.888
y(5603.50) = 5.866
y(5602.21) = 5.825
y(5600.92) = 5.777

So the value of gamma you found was 5.864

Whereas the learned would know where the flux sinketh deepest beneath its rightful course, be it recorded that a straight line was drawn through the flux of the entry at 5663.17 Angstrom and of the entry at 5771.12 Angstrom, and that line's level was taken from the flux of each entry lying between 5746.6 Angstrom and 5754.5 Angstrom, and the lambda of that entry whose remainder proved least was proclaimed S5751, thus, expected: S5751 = 5753.87 Angstrom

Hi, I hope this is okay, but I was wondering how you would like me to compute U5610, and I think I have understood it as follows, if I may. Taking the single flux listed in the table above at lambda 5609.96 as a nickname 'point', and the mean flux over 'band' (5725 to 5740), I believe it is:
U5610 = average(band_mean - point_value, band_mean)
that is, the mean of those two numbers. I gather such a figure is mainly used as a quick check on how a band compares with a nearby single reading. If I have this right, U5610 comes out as 3.17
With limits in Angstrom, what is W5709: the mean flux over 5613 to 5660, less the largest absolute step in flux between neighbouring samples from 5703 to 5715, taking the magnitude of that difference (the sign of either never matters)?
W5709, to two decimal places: 5.83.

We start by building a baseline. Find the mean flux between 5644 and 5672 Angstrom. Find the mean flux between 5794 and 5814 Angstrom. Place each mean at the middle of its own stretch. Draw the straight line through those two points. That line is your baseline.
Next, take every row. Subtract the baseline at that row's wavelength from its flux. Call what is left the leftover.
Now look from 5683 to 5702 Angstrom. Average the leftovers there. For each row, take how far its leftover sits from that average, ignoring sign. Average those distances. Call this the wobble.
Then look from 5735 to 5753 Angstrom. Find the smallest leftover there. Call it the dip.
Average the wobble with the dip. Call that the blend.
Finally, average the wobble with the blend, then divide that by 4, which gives 0.020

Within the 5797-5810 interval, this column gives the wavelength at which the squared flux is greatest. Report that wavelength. 5801.76 Angstrom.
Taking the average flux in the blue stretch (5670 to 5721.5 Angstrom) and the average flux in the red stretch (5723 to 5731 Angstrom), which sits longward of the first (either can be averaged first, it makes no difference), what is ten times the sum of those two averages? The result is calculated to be 119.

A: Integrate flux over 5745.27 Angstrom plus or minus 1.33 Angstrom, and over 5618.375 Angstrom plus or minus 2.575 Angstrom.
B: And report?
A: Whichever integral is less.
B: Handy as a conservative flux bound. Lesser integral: 16.1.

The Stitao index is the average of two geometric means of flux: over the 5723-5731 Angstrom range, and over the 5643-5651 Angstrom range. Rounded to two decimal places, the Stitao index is 5.97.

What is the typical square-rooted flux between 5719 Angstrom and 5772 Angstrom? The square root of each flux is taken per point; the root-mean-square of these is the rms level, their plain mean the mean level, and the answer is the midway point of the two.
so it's 2.45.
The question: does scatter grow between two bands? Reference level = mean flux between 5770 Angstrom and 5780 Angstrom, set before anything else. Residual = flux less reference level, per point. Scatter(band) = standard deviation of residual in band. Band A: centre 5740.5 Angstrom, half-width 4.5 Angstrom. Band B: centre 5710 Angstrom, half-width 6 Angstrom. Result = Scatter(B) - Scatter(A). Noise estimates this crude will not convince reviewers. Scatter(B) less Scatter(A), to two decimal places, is 0.02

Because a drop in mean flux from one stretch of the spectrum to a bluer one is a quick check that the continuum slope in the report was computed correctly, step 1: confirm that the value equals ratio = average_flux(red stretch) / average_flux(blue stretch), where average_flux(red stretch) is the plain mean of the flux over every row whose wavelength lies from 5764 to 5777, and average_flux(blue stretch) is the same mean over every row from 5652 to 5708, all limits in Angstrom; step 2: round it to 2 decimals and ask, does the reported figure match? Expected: 1.02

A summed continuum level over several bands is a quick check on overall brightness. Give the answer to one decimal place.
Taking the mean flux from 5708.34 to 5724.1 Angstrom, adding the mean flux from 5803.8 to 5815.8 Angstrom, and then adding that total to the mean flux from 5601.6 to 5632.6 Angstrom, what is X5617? 17.7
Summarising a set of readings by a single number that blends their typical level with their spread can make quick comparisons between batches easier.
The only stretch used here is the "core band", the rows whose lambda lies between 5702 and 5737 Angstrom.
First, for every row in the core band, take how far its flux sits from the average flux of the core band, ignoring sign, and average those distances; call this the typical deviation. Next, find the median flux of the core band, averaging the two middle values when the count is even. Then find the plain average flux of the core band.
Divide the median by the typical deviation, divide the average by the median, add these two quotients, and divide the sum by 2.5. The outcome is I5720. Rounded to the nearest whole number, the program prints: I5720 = 30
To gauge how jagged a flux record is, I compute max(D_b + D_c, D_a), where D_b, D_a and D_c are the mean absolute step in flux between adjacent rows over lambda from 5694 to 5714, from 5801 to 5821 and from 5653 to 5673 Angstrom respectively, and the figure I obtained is 0.043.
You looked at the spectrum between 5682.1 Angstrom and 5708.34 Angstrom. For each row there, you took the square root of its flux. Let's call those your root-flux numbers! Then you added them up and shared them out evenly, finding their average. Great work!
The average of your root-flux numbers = 2.42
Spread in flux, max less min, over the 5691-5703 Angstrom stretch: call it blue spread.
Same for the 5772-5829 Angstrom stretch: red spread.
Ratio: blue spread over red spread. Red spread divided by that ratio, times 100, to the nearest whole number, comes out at 277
